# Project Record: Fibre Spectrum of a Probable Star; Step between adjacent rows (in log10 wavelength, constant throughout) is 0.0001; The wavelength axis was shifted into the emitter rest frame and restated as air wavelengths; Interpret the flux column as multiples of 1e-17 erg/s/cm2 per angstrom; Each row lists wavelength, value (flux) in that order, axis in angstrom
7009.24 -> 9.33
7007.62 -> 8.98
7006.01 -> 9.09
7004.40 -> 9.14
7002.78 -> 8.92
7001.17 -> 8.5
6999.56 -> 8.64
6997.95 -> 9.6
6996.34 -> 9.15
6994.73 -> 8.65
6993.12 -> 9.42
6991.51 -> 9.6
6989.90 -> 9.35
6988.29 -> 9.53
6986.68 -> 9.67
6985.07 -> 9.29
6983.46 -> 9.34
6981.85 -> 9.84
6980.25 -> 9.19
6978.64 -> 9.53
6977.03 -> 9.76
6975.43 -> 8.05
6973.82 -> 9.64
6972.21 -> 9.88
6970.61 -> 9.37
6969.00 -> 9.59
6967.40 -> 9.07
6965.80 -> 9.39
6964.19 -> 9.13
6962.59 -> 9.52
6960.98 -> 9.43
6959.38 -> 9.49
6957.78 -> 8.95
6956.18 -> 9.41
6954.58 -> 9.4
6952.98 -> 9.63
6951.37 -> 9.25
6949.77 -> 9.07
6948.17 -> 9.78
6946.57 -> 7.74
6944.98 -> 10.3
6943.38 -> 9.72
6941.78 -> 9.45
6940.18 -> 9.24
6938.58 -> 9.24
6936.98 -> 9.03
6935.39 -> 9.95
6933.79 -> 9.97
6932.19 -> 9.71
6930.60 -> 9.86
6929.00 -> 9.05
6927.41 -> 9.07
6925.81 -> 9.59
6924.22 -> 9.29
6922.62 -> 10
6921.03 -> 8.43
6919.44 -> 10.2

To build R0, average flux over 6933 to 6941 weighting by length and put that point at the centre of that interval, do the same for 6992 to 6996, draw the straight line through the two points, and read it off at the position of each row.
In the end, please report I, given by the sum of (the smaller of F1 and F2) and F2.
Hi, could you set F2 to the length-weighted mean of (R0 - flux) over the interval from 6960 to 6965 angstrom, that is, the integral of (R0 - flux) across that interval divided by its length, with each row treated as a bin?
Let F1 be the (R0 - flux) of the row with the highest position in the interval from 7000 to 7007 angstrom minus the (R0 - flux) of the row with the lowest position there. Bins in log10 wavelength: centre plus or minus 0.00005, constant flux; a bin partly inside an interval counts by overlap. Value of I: -0.68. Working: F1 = -0.6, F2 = -0.06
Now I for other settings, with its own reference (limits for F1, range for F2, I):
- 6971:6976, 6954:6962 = 0.00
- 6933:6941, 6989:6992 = -0.69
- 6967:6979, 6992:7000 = -0.59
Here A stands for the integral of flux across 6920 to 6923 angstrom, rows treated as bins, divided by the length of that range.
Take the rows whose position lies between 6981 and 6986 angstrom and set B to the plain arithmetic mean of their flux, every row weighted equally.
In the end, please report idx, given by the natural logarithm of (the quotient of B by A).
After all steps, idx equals 0.03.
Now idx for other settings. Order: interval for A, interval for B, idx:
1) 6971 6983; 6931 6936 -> 0.05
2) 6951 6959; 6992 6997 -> -0.03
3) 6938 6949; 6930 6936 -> 0.05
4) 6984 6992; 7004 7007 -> -0.04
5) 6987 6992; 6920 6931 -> -0.02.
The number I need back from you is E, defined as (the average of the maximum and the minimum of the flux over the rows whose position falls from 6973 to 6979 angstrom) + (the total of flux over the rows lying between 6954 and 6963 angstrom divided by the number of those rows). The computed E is 18.27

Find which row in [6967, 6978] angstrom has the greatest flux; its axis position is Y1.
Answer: 6972.21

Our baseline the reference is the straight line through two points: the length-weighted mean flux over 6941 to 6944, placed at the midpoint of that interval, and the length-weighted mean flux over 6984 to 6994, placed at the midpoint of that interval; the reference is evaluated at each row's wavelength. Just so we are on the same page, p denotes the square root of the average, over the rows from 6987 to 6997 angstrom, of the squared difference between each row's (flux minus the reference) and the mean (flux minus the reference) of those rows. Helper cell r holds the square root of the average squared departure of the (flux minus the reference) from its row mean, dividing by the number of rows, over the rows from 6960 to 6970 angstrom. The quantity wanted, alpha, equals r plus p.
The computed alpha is 0.50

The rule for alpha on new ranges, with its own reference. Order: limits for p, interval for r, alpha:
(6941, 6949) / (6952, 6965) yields 1.08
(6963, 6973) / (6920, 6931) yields 0.78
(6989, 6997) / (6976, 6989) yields 0.54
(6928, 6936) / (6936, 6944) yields 0.58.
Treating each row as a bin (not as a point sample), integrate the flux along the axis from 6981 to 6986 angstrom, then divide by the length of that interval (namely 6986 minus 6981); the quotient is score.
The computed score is 9.50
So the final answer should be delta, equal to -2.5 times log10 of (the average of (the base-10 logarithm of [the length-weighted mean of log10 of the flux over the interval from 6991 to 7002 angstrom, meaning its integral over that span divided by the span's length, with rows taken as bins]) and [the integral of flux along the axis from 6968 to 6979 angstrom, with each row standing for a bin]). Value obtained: -4.28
